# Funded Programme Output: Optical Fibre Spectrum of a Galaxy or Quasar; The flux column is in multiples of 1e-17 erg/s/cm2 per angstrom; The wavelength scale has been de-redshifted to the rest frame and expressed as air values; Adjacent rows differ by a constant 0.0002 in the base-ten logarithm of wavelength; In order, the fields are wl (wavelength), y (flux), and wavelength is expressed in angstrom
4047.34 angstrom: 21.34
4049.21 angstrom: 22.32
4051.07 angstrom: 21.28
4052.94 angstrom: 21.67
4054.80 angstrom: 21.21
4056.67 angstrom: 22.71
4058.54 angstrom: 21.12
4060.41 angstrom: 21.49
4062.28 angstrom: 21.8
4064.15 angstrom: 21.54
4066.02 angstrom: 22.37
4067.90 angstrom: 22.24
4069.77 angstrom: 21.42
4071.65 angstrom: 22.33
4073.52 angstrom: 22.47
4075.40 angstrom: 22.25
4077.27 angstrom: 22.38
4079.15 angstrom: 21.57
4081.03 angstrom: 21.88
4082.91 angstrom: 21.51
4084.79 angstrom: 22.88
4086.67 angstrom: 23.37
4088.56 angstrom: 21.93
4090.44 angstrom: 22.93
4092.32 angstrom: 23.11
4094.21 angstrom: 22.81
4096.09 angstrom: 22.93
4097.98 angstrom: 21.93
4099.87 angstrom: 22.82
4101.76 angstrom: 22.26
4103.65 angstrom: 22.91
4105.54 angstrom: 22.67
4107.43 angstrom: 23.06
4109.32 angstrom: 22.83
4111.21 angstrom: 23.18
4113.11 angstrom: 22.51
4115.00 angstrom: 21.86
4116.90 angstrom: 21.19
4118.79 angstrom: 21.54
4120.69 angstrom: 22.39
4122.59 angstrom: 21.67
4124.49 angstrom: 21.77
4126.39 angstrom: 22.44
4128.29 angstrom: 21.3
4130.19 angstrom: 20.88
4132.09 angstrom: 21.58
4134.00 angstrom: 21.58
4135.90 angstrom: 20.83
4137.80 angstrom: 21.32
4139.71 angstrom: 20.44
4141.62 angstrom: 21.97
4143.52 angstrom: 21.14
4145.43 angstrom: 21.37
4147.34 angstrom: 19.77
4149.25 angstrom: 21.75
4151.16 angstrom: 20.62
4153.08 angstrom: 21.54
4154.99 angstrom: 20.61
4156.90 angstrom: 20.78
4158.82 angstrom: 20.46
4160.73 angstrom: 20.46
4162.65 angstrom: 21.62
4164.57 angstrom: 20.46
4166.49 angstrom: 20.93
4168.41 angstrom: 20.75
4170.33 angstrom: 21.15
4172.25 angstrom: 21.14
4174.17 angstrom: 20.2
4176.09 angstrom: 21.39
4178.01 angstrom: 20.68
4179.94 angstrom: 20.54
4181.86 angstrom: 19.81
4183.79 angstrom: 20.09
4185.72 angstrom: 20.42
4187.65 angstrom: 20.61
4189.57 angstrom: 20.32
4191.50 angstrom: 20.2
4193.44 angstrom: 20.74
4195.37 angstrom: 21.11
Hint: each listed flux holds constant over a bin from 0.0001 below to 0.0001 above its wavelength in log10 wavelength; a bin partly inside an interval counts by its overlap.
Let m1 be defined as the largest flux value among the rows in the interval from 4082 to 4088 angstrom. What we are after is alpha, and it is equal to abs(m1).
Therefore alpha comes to 23.4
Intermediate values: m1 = 23.37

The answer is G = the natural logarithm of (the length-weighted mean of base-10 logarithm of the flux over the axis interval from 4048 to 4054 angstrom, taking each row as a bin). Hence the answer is 0.291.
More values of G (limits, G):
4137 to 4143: 0.283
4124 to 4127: 0.296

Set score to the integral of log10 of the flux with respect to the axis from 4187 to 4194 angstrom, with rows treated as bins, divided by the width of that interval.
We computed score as 1.31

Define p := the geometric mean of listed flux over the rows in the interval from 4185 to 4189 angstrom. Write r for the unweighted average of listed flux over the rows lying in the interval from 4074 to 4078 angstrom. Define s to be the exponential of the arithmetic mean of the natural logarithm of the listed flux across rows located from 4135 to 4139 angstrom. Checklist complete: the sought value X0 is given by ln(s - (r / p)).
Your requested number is 3.00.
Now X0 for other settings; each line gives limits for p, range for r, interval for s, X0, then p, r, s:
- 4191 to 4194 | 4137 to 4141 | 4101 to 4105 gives 3.07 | 20.47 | 20.9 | 22.6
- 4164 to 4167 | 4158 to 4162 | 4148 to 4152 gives 3.01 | 20.69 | 20.5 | 21.2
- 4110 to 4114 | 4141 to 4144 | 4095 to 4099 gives 3.07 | 22.84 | 21.6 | 22.4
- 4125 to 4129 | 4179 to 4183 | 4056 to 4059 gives 3.04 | 21.86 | 20.2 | 21.9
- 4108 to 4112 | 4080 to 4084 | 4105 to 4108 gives 3.09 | 23.00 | 21.7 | 22.9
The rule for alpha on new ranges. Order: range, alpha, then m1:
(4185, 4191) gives 20.6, 20.61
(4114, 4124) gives 22.4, 22.39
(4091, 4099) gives 23.1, 23.11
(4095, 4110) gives 23.1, 23.06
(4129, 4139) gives 21.6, 21.58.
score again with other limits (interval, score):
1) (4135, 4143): 1.33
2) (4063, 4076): 1.34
